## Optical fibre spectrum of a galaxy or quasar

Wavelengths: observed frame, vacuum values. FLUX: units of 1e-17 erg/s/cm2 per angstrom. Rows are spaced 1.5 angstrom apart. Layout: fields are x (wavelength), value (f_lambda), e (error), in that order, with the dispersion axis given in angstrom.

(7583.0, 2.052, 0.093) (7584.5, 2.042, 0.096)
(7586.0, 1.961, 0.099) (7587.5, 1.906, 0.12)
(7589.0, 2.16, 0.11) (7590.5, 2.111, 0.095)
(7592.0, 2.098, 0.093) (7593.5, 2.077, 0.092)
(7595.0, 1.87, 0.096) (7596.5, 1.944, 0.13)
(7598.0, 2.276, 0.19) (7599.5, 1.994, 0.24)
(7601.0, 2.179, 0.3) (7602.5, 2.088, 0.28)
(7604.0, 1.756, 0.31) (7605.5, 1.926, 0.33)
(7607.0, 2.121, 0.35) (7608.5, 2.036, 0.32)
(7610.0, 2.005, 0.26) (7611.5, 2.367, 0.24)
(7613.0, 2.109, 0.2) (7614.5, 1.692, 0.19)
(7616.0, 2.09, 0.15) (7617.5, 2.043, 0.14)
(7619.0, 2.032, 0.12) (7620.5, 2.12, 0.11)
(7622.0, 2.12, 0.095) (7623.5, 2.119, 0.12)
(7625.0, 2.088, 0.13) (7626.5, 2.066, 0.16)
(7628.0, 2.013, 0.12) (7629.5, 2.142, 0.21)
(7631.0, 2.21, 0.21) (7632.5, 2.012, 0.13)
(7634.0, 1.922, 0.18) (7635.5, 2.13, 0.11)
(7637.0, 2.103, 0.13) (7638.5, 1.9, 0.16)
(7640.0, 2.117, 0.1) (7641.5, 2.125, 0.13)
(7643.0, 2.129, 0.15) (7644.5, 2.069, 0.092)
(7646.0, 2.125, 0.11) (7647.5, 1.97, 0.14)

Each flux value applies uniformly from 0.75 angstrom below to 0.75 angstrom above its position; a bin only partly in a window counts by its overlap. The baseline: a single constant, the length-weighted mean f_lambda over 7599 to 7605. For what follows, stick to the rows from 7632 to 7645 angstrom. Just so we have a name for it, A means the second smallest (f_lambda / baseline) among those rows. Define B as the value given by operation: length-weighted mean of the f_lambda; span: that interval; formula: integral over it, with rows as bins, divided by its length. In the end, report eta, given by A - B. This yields -1.10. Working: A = 0.96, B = 2.06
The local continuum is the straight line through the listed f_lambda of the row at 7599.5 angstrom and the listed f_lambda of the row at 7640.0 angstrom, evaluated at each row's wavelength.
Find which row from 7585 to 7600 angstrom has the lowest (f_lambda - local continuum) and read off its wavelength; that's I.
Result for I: 7595.0 angstrom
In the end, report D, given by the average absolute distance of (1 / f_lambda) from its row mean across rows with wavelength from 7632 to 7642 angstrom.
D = 0.021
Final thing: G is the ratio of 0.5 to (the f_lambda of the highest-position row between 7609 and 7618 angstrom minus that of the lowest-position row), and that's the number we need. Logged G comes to 13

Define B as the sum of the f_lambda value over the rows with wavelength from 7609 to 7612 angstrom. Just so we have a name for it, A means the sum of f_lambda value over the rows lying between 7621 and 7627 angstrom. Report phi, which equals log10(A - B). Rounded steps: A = 8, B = 4.4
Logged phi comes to 0.60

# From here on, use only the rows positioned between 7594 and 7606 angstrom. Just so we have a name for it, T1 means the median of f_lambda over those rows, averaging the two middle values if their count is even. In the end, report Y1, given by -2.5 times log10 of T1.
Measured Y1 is -0.736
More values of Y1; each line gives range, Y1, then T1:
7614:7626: -0.800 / 2.09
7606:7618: -0.788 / 2.07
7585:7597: -0.763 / 2.02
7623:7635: -0.794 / 2.08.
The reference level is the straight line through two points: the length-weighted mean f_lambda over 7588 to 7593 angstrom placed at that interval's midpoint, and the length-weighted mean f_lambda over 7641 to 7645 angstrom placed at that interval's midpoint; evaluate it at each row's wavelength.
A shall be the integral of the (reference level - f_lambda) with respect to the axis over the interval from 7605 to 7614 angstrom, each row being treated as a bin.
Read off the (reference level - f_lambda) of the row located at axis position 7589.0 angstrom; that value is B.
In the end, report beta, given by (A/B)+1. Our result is -3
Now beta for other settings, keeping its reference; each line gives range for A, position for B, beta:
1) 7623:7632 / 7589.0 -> 0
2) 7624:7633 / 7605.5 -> 2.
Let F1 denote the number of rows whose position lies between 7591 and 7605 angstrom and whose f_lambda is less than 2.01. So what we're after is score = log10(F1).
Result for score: 0.60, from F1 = 4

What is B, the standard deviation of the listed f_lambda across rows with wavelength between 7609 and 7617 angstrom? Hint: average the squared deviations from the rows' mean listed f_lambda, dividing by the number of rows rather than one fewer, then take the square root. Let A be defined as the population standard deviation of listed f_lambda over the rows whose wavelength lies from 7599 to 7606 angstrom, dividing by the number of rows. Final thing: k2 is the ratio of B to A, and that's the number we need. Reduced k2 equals 1.5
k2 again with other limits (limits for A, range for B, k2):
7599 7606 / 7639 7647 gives 0.2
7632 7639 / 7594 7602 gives 1.6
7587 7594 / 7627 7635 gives 1.2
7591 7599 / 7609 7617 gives 1.6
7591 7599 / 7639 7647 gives 0.2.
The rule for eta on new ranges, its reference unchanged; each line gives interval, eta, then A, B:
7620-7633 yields -1.09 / 1.01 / 2.10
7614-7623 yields -1.01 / 1.02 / 2.03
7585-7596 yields -1.07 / 0.95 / 2.02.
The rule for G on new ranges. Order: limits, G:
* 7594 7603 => 2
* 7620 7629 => -5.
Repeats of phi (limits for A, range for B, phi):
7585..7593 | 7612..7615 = 0.81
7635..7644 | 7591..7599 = 0.35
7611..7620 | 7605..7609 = 0.80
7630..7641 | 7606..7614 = 0.57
